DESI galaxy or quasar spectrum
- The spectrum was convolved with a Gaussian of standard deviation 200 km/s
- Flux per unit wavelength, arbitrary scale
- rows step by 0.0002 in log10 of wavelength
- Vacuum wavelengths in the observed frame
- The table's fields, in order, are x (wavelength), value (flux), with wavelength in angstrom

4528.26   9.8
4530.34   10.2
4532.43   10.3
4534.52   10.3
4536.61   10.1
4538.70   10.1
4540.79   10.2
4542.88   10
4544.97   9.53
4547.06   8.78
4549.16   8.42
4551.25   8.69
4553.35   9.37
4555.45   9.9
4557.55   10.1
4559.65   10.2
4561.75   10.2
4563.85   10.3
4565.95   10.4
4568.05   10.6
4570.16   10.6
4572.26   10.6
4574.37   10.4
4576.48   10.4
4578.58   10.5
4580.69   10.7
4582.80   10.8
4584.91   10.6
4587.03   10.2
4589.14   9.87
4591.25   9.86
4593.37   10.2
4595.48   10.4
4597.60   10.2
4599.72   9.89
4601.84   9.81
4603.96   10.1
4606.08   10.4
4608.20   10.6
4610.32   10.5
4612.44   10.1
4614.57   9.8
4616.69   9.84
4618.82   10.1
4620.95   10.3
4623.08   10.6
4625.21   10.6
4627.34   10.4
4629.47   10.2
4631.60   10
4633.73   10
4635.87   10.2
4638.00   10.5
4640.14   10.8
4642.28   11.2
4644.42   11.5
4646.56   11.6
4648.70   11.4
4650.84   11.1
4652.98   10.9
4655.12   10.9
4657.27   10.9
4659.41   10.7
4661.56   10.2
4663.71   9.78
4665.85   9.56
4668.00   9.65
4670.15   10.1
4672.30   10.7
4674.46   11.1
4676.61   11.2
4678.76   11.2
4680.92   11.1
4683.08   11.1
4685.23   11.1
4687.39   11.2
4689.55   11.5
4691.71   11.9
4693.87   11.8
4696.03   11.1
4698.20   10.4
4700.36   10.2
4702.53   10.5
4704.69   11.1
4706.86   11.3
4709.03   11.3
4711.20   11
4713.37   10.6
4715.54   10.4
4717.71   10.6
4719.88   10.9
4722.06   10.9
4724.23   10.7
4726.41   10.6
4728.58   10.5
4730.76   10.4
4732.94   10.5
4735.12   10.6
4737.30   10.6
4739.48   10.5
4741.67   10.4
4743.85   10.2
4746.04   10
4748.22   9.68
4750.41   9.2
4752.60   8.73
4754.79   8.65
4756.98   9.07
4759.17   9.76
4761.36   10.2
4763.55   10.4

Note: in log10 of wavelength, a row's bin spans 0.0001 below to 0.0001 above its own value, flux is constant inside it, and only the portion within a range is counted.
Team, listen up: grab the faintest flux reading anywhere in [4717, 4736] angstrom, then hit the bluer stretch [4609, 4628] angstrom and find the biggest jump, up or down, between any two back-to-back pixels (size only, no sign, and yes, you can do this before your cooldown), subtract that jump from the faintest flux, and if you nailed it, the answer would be 10.0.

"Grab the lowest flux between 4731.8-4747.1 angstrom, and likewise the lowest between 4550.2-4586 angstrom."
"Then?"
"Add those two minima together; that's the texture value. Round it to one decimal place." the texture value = 18.7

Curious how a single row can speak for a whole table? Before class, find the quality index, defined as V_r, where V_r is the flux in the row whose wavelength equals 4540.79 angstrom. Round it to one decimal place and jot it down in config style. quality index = 10.2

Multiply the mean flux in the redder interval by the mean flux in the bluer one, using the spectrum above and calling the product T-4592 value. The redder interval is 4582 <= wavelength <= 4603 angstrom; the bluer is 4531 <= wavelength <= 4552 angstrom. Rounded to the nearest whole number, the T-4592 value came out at 98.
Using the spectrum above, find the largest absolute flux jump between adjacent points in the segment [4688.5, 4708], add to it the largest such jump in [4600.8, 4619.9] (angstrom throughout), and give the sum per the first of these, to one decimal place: 1.6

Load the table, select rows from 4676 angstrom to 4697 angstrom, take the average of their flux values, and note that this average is 11.3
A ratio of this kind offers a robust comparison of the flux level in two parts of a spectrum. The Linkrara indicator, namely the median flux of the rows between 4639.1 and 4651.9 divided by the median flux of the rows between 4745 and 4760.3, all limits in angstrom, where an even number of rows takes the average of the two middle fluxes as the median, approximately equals 1.23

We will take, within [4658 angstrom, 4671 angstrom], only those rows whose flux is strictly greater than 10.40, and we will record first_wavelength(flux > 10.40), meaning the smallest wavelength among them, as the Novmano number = 4659.41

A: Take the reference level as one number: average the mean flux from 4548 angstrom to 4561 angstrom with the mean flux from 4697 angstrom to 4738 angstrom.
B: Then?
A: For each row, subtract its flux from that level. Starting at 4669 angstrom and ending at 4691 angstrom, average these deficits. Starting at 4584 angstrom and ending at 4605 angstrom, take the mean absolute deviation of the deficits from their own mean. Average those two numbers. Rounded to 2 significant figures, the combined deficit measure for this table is -0.38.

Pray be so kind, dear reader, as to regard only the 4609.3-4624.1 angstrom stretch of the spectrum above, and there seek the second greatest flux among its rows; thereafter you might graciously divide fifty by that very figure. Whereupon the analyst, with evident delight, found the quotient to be 4.76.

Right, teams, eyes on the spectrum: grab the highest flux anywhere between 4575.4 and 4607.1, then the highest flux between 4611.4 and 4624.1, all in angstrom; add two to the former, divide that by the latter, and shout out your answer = 1.21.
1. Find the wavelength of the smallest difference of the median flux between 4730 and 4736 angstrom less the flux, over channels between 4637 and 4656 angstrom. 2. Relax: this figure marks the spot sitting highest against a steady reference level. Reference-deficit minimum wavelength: 4646.56 angstrom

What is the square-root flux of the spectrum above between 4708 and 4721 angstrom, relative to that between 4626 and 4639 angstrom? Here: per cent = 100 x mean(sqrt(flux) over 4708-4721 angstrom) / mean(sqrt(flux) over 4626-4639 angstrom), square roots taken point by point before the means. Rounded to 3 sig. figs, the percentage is 103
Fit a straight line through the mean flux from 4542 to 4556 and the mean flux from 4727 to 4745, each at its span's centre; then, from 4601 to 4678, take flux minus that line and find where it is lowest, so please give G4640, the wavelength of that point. 4665.85 angstrom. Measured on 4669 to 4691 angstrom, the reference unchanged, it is 4670.15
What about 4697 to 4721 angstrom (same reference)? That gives 4700.36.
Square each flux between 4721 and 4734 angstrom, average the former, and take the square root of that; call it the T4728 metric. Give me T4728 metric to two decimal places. 10.60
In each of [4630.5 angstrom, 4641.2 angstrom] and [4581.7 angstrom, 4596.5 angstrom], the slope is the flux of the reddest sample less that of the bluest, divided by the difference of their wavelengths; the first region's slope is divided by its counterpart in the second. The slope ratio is -3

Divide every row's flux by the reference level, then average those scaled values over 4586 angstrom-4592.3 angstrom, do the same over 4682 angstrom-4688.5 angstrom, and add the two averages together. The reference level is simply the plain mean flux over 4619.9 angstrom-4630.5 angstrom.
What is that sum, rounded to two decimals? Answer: 2.03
